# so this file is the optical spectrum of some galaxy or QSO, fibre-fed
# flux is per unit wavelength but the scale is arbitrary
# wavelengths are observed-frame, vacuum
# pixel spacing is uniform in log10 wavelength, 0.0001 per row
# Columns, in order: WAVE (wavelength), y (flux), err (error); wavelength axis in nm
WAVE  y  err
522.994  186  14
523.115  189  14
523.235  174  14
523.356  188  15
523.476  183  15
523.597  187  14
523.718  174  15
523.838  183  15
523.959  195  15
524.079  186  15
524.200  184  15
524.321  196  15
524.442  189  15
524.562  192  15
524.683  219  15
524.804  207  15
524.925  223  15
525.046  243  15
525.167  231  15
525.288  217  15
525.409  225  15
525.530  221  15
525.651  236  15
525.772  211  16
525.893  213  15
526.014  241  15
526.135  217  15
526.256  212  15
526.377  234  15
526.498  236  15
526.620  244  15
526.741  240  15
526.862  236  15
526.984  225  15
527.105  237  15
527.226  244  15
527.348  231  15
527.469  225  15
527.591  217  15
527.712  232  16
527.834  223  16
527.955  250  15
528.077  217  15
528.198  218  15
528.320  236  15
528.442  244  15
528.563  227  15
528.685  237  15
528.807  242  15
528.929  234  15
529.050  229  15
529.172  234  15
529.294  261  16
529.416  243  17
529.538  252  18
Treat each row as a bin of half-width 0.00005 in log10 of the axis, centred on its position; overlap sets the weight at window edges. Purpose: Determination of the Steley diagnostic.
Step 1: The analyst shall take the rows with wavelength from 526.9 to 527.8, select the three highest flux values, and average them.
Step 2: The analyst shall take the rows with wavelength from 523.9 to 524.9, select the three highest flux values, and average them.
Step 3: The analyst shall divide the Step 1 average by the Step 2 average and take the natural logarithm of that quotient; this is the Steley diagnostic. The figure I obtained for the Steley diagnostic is 0.14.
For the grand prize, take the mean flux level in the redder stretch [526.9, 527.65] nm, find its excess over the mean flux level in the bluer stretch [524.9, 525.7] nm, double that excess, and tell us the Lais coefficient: 4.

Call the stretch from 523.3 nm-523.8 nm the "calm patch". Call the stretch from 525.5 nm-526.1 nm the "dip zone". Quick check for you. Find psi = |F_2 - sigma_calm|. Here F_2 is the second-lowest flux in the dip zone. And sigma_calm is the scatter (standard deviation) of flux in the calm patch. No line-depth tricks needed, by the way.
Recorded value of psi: 207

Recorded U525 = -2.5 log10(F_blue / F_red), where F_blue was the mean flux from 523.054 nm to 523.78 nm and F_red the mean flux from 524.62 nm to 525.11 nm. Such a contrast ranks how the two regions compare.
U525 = 0.22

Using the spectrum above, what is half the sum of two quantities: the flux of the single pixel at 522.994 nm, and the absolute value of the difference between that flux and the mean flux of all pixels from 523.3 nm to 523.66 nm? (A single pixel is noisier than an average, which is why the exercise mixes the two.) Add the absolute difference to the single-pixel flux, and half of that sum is 93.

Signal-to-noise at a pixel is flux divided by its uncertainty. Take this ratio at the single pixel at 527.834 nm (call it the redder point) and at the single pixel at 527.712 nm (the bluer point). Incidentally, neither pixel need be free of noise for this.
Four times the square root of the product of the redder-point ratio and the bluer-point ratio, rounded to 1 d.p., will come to 56.9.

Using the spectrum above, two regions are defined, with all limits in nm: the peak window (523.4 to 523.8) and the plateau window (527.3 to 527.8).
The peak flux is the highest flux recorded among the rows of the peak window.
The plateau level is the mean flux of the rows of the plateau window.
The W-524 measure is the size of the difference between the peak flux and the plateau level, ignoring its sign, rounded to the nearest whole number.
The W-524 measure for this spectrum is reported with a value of 39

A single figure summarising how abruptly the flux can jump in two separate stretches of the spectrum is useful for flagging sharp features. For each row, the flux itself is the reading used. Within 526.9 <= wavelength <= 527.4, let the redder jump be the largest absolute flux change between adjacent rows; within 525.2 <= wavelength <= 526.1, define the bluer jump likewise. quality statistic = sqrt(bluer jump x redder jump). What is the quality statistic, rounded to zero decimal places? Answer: 19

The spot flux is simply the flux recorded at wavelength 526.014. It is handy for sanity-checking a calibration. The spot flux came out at 241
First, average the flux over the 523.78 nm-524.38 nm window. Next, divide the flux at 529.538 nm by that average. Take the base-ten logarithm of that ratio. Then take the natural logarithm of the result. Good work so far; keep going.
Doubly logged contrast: -2.1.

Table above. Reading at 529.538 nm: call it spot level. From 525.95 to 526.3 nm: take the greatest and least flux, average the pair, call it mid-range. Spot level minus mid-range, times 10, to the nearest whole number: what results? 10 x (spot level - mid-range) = 255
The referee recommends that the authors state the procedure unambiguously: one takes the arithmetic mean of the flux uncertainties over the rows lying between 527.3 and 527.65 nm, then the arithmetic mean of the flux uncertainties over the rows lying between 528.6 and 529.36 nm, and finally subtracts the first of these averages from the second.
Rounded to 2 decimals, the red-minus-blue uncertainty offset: 0.17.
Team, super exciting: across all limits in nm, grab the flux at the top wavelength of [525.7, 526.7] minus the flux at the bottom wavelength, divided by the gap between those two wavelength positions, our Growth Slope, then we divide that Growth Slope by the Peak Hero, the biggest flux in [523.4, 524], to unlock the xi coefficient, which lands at 0.20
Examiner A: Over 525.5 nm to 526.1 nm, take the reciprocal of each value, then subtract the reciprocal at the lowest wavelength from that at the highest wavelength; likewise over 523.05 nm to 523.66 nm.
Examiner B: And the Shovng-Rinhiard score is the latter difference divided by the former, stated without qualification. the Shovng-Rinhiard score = -0.15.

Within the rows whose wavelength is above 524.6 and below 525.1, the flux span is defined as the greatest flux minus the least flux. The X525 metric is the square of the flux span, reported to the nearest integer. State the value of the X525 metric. 1296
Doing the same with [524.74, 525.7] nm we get 1296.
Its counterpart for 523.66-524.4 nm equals 484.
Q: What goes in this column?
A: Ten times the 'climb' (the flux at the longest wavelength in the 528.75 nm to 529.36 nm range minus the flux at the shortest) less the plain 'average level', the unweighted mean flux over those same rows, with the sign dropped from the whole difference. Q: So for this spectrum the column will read 50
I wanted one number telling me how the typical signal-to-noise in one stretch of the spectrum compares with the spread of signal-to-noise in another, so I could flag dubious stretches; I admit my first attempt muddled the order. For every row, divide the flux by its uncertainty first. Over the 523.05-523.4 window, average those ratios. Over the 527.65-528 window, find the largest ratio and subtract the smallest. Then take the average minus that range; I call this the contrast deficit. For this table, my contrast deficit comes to 10.1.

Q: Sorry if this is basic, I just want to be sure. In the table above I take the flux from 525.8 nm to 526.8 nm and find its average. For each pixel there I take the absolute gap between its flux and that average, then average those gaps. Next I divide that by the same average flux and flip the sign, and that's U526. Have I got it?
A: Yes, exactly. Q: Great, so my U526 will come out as -0.051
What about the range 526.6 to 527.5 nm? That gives -0.026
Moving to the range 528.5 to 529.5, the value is -0.032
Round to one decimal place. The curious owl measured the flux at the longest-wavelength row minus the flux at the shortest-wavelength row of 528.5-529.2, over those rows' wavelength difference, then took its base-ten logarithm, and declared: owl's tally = 1.1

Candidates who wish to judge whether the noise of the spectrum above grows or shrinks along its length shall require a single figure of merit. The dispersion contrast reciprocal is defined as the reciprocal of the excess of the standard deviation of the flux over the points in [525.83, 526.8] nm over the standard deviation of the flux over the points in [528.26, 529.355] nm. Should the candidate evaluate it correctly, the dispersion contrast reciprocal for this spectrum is 0.3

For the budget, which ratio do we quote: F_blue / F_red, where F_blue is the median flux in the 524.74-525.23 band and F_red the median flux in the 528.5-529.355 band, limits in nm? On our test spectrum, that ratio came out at 0.97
